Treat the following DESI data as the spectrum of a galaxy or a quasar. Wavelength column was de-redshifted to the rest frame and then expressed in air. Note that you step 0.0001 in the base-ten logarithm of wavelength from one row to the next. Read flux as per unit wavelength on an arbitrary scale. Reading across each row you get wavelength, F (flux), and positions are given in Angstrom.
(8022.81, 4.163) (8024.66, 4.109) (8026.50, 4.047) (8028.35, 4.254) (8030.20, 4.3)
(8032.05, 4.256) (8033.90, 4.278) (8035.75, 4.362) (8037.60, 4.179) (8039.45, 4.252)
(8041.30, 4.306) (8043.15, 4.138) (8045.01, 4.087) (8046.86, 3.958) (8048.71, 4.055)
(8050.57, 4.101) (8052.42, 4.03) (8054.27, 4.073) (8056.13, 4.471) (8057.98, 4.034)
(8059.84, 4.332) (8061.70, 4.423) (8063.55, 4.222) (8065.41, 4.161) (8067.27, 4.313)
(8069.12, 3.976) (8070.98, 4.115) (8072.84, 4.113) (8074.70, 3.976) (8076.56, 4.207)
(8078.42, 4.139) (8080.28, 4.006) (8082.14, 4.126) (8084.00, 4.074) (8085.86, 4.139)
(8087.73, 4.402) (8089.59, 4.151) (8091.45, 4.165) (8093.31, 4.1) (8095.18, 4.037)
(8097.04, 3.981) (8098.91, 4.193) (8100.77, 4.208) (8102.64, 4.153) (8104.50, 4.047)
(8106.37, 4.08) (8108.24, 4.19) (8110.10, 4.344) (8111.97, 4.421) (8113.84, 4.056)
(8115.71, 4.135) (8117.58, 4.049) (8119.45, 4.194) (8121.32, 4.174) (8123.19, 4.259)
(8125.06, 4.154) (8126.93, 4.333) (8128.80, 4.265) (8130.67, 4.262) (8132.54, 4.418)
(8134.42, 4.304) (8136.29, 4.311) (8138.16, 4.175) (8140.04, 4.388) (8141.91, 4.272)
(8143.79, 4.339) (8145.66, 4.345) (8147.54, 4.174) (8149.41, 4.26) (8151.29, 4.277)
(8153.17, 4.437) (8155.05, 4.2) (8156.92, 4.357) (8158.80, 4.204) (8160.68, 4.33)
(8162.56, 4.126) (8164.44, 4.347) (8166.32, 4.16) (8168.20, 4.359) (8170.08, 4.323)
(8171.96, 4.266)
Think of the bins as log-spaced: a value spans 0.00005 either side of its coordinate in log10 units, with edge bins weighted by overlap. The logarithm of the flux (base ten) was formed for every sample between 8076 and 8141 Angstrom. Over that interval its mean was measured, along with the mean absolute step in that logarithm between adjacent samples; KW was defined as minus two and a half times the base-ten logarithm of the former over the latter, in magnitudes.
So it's -4.36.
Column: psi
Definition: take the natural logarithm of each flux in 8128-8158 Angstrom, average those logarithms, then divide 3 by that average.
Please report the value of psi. 2.06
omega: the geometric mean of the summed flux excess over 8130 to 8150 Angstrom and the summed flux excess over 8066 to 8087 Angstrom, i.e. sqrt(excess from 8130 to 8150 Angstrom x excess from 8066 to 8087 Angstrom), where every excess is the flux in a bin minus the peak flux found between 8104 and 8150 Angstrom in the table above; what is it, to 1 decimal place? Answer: 2.2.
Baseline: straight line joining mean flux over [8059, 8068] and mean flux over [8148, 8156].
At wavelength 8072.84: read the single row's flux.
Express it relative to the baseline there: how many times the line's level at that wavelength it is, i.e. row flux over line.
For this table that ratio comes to 0.96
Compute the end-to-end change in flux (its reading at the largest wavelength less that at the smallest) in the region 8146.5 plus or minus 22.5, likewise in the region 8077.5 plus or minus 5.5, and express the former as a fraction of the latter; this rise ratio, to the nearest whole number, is 16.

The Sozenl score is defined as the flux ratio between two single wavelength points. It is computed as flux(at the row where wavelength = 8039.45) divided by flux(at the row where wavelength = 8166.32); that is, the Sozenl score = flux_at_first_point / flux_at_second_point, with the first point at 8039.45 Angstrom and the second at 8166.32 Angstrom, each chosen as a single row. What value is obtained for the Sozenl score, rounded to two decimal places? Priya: 1.02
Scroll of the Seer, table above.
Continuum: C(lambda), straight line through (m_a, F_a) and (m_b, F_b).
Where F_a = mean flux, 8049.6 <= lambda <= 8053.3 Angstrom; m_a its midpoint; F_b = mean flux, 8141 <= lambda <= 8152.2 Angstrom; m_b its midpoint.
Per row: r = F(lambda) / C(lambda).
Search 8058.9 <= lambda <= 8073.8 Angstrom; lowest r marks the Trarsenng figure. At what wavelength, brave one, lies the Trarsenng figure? 8069.12 Angstrom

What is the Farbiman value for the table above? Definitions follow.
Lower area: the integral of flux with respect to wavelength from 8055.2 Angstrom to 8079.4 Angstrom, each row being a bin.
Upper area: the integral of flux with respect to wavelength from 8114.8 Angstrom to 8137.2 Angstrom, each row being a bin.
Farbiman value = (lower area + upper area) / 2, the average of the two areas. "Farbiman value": 98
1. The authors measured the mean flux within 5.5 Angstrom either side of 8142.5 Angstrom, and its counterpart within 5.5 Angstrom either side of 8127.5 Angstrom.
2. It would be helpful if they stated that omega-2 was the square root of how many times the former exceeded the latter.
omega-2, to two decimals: 1.00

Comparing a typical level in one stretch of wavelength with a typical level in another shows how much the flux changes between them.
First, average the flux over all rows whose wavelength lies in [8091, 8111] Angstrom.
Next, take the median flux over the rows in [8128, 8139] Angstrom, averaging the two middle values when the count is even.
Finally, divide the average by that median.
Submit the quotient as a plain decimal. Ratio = 0.97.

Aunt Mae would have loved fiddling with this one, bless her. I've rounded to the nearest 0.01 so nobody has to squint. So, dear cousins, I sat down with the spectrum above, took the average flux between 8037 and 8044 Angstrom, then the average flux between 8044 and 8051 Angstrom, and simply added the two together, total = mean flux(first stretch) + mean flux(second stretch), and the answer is 8.27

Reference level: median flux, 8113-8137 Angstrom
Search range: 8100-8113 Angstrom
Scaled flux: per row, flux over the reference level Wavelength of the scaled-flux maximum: 8111.97 Angstrom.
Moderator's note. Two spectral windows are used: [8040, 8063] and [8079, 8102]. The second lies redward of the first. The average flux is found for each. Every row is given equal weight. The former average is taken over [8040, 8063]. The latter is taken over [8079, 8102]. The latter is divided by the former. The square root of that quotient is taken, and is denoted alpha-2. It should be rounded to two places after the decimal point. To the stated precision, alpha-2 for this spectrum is 1.00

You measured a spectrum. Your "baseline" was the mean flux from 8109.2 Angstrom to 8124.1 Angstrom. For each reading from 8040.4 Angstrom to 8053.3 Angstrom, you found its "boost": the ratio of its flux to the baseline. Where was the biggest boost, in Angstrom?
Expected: 8041.30 Angstrom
